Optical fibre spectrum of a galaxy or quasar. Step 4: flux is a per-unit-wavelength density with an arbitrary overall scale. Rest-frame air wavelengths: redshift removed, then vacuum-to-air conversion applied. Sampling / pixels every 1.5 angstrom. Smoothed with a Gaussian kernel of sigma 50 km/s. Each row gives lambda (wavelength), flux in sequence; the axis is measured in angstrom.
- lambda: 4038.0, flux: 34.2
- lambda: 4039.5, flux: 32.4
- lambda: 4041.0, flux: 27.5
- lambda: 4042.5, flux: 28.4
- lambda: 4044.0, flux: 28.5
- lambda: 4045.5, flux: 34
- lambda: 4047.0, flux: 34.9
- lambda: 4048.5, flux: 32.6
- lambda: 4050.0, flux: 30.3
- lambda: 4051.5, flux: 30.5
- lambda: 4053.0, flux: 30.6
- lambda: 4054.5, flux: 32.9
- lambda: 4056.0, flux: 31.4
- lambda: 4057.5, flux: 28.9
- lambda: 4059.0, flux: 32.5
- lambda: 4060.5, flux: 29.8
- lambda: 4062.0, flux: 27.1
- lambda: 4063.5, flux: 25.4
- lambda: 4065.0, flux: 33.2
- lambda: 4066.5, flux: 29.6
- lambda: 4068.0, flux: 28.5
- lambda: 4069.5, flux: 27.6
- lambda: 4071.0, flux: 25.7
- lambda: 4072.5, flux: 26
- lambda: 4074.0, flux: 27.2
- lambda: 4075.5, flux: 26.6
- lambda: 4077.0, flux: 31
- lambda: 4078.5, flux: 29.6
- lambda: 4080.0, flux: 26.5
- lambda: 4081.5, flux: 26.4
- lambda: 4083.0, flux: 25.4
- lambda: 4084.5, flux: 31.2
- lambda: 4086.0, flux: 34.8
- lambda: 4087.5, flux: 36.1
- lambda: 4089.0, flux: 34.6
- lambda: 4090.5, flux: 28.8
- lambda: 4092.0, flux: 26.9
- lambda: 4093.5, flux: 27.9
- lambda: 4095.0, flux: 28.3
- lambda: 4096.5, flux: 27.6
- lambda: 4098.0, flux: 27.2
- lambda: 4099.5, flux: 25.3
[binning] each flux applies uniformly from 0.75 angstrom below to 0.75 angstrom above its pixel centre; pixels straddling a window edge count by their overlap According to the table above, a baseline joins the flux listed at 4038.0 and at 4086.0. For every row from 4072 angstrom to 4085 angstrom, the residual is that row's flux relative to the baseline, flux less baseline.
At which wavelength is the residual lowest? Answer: 4083.0 angstrom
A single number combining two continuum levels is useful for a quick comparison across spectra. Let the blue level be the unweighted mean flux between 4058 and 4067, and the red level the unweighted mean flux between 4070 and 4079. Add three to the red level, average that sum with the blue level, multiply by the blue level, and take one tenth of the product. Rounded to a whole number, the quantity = 89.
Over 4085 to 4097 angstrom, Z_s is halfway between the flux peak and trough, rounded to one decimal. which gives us 31.5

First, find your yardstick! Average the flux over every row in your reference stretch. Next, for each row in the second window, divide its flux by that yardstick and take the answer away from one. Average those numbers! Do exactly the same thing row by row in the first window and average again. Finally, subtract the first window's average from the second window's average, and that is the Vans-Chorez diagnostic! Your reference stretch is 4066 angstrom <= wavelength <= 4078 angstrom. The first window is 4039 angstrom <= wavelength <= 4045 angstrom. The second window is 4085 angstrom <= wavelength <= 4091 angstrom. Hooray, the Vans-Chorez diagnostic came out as -0.16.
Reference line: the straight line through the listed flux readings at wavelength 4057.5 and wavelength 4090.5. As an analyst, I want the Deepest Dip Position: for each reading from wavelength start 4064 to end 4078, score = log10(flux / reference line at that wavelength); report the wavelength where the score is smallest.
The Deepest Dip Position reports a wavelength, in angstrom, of 4071.0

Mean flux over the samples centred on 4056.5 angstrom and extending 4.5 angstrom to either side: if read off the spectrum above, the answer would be 31.0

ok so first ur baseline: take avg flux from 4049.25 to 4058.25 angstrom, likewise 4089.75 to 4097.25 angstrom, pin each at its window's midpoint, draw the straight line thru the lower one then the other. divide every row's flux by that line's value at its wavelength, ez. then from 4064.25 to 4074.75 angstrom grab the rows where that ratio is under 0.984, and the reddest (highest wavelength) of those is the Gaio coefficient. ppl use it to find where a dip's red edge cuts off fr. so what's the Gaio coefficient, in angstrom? 4074.0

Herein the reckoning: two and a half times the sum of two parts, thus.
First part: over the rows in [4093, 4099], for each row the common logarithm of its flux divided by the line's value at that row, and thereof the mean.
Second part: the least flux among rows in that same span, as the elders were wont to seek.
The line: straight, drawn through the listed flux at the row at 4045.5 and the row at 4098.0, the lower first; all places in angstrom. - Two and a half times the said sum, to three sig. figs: 68.0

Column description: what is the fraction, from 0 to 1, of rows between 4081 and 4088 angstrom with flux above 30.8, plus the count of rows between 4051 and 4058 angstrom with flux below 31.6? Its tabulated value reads 4.6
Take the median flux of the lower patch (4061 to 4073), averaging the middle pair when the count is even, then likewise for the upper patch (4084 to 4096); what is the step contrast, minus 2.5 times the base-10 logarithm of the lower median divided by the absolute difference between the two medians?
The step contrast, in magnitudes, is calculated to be -2.5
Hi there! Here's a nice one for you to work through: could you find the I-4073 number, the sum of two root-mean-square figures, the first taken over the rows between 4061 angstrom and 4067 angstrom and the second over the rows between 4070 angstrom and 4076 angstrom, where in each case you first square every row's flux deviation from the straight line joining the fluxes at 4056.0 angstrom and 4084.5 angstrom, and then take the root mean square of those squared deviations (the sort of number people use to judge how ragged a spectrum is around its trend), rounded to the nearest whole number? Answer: 45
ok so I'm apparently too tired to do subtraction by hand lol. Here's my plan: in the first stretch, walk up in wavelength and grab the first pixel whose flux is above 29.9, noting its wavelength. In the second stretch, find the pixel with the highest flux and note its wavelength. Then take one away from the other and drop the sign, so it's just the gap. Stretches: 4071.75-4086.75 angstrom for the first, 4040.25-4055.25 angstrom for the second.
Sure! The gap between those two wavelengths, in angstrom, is 30.0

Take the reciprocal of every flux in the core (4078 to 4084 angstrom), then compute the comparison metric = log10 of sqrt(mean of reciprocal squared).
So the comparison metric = -1.43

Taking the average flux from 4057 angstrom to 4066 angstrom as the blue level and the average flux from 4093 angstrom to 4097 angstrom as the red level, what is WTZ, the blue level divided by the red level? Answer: 1.06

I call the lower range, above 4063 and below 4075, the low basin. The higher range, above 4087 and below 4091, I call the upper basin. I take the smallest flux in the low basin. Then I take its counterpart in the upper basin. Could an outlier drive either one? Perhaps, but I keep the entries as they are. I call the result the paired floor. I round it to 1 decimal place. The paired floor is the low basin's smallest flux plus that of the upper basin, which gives 54.2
